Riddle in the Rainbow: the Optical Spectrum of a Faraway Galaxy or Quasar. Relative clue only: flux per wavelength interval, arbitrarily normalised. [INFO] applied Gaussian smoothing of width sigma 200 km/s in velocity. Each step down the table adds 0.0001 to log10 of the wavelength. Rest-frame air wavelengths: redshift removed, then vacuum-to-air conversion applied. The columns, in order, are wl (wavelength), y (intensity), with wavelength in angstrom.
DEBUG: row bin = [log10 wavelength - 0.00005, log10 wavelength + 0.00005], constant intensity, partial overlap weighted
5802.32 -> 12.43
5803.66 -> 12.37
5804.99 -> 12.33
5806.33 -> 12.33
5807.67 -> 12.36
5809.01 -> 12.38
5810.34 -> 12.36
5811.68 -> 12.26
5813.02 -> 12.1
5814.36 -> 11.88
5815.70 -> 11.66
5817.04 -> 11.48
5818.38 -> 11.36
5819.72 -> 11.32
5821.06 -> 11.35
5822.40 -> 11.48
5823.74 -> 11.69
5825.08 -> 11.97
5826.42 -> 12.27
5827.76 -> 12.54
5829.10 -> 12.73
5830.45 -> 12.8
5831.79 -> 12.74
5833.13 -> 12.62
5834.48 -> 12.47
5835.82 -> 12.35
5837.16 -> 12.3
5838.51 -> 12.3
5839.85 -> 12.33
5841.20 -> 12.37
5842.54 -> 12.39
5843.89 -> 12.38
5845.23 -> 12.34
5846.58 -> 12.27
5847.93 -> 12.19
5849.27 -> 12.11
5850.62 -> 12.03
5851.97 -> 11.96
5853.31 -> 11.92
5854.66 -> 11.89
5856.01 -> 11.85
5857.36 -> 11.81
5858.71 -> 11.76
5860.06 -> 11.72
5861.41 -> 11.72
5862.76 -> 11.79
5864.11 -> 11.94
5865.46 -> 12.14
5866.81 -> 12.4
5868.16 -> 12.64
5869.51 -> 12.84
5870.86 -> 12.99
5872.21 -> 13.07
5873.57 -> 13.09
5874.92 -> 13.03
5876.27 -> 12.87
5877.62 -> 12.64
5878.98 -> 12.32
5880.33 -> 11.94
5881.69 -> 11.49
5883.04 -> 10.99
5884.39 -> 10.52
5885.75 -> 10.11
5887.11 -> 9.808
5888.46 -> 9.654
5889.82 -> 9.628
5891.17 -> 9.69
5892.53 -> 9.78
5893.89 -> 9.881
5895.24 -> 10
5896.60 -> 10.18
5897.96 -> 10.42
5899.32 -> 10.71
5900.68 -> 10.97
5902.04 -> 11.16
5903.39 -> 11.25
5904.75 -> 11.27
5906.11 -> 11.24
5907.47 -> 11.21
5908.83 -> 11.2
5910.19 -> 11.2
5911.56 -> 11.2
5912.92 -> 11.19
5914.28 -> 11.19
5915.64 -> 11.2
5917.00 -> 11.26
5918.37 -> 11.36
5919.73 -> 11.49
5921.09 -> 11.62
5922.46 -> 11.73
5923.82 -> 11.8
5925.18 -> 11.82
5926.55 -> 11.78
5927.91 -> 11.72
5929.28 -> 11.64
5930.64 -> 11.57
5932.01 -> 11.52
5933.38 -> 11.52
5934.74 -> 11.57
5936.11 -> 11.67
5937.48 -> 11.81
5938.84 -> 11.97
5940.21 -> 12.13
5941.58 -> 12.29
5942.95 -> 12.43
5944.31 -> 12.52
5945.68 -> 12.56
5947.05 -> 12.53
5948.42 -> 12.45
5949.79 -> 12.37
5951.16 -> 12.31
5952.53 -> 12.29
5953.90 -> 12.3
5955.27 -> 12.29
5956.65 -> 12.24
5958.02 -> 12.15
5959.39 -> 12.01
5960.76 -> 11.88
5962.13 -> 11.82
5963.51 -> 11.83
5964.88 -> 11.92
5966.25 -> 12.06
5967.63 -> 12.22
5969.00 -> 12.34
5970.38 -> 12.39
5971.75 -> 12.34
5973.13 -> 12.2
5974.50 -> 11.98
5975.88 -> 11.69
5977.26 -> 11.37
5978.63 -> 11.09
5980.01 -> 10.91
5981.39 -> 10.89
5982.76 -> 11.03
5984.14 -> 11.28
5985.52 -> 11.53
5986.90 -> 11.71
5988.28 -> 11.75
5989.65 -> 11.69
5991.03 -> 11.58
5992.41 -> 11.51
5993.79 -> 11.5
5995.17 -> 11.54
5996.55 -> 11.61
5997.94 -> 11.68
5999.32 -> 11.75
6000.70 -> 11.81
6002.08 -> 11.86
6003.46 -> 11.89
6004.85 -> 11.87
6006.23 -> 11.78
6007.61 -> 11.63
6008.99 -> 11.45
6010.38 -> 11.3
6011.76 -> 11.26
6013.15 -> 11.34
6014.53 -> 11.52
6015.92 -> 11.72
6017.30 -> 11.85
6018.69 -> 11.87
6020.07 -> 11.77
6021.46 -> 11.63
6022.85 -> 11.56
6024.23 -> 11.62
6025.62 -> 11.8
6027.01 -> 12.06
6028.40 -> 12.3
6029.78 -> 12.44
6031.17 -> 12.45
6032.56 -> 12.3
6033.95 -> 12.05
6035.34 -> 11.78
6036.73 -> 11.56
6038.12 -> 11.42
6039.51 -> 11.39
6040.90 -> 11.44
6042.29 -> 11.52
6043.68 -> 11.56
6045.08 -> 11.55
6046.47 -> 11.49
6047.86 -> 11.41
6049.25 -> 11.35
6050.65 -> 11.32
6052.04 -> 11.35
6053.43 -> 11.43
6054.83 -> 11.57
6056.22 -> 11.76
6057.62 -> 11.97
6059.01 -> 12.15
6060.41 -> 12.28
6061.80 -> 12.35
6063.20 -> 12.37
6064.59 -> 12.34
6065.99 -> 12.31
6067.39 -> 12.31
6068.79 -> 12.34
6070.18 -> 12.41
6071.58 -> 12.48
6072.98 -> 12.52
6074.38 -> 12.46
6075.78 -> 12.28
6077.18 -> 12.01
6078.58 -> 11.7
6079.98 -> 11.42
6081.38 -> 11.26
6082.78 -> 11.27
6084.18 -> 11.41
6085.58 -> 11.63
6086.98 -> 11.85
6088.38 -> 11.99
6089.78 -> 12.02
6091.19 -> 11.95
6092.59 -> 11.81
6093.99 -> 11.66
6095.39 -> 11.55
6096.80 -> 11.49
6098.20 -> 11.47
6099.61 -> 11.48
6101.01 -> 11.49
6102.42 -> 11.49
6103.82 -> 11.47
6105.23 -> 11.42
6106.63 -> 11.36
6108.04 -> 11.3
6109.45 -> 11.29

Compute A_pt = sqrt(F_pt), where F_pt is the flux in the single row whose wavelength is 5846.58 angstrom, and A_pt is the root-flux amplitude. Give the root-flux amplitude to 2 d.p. 3.50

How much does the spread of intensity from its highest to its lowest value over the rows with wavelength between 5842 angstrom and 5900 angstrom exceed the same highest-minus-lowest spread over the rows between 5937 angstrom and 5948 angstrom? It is 2.7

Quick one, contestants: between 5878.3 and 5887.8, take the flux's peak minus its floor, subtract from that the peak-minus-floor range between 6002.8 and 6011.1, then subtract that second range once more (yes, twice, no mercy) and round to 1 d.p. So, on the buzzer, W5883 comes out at 1.3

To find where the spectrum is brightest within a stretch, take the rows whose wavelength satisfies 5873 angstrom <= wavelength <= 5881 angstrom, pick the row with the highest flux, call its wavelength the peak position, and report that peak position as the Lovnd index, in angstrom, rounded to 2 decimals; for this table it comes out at 5873.57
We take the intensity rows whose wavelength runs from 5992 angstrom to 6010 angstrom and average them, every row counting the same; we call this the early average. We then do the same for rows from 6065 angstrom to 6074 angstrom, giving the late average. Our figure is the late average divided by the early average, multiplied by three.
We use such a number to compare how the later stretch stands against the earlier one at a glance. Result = 3.18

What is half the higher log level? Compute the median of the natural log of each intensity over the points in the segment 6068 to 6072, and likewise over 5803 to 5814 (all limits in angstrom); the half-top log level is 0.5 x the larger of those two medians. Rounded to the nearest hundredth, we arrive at 1.26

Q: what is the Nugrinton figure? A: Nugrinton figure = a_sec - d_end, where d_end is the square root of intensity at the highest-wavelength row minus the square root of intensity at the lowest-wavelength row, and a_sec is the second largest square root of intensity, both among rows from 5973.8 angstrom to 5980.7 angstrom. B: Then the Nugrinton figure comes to 3.58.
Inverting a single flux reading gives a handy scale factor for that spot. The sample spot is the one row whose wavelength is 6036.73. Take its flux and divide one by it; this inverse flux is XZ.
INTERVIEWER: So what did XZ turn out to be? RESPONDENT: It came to 0.0865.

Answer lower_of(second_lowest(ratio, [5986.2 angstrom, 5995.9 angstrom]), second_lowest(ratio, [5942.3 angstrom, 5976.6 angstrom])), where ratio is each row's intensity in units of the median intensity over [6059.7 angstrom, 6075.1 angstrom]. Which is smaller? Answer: 0.932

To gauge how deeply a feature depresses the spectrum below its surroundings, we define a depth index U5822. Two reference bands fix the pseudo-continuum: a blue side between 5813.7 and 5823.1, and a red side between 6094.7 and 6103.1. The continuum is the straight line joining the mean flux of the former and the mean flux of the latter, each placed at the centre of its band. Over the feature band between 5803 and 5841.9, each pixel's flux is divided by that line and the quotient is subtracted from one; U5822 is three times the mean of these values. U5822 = -0.170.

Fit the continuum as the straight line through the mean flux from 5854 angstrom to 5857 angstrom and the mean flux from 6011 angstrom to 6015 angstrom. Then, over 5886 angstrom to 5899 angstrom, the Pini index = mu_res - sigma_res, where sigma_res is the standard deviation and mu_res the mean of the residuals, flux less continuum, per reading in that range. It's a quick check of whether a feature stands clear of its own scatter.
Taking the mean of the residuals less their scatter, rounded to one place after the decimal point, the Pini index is -2.1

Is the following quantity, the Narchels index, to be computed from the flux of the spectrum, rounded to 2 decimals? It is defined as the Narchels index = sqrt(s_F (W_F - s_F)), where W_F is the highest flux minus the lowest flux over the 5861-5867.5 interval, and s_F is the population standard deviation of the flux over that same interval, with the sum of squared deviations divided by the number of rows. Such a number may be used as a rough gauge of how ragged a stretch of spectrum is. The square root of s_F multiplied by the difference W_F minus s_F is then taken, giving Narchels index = 0.33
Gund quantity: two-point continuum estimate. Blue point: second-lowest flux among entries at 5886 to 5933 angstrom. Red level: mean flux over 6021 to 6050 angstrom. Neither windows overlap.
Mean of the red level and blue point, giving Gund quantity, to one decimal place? 10.7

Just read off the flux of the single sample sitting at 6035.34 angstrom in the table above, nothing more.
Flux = 11.78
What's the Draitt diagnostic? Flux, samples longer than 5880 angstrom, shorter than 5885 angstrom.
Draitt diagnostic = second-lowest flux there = 10.99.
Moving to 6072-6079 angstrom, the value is 12.01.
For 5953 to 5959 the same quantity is 12.24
